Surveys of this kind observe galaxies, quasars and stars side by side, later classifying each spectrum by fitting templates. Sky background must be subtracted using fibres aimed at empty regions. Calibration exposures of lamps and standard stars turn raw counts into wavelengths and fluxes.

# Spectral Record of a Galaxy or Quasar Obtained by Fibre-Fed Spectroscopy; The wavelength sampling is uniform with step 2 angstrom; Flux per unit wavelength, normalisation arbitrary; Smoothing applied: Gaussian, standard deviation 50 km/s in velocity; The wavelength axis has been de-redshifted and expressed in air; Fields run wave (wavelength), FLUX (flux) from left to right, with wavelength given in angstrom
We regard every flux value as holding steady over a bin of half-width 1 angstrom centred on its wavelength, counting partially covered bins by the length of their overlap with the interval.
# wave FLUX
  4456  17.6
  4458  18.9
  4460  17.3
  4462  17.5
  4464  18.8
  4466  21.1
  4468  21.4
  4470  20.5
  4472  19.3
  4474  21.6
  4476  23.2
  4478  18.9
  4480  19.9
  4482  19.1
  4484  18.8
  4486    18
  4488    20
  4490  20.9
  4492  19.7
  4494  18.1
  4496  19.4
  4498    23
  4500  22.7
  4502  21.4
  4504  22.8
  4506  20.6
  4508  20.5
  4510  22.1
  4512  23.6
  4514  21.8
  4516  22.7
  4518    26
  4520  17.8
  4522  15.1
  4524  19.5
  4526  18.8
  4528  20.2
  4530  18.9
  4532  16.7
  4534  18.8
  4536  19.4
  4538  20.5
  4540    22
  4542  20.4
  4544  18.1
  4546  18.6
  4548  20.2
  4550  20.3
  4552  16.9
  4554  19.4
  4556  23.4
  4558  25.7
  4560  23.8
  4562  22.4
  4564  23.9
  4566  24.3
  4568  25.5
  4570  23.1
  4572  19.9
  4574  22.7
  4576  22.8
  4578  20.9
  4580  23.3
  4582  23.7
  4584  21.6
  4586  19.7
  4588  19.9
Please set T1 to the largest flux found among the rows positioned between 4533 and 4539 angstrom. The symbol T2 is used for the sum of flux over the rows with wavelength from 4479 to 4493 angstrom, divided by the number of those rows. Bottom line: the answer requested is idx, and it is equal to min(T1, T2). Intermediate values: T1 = 20.5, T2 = 19.5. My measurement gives 19.5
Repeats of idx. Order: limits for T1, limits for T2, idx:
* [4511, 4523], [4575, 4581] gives 22.3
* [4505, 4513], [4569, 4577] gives 22.1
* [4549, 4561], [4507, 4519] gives 22.8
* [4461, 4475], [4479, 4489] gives 19.2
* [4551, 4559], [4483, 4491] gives 19.4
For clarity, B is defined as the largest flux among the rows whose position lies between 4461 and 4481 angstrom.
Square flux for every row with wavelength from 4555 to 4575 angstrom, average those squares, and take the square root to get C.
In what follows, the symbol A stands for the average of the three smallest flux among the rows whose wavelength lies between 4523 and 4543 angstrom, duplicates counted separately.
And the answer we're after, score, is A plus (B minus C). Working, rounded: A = 18.1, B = 23.2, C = 23.5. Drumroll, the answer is 17.8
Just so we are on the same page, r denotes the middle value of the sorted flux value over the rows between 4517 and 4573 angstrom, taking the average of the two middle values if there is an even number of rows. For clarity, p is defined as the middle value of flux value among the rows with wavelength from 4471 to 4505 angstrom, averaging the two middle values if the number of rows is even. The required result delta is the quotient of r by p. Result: 1.015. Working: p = 19.9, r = 20.2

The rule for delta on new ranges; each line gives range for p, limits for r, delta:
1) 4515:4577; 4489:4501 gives 1.000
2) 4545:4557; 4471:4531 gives 1.015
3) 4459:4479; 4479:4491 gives 0.980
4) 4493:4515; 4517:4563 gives 0.894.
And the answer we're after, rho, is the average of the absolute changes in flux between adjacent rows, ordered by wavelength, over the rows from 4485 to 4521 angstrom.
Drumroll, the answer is 2.0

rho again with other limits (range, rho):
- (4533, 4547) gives 1.3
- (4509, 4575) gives 2.1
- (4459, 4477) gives 1.3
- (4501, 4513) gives 1.4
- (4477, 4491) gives 1.0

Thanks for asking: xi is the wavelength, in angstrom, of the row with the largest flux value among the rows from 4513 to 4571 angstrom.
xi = 4518 angstrom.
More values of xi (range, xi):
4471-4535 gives 4518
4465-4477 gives 4476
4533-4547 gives 4540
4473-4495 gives 4476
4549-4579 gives 4558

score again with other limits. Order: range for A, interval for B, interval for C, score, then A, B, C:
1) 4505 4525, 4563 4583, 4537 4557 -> 22.9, 17.5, 25.5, 20.1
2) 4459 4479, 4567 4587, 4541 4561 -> 22.5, 17.9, 25.5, 20.8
